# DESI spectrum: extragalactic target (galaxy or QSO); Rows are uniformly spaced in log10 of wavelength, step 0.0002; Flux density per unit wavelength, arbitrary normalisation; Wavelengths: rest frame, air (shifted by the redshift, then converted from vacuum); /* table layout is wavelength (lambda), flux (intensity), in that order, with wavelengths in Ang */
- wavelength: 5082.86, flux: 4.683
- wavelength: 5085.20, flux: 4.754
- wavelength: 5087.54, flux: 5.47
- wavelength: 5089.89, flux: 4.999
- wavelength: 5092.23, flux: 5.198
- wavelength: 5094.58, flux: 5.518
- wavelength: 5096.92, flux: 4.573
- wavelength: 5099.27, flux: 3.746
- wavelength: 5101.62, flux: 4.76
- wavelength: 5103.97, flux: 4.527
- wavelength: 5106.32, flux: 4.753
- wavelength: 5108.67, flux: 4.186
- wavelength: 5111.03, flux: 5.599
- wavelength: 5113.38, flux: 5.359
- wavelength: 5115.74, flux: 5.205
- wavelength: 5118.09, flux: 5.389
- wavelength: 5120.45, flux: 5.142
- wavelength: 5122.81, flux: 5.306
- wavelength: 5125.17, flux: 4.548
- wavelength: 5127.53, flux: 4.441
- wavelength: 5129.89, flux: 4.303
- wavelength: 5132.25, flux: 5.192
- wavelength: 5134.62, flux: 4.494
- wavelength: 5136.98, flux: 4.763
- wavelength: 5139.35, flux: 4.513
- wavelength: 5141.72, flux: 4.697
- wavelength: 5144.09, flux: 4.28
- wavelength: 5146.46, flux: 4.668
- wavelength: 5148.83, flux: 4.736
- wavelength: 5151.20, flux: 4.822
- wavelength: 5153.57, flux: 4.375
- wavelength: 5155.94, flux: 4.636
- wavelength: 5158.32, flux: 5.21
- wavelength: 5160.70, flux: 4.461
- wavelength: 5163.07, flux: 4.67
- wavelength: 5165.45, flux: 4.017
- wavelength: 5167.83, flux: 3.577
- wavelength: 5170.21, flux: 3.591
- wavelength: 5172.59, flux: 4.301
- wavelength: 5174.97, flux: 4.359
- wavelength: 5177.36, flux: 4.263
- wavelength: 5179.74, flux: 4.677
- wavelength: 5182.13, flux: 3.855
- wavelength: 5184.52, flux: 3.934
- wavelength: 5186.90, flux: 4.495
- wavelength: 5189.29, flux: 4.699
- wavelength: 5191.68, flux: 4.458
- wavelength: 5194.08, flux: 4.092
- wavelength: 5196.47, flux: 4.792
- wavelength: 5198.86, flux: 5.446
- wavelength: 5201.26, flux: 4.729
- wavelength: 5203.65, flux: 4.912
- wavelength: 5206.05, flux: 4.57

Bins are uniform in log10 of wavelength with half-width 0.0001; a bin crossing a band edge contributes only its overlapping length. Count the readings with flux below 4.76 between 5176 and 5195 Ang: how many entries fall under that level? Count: 8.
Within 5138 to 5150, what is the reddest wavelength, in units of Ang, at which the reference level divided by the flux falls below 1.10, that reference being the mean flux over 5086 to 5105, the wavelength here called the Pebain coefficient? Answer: 5148.83 Ang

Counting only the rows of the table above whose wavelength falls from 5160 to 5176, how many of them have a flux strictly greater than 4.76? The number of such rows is 0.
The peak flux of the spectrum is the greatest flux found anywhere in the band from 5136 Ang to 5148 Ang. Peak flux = 4.763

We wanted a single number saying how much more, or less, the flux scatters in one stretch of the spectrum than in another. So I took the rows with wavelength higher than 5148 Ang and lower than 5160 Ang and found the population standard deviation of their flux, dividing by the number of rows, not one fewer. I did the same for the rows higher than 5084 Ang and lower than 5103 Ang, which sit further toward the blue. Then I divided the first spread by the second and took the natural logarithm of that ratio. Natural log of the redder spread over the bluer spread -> -0.67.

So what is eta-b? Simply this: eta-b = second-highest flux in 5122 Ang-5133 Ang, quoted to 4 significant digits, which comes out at 5.192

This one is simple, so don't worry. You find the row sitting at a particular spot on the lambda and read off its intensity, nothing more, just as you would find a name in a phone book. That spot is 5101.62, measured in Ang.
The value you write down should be 4.76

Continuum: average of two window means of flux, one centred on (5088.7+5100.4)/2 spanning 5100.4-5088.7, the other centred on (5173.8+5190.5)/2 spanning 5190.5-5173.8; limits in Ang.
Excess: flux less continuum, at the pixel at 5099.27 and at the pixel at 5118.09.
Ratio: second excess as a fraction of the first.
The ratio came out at -1.0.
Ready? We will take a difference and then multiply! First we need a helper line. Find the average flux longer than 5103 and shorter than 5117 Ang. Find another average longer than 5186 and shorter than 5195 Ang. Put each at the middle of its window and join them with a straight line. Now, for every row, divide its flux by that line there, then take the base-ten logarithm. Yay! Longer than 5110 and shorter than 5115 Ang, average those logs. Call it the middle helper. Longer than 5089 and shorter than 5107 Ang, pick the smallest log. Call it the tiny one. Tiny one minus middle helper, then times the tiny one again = 0.0216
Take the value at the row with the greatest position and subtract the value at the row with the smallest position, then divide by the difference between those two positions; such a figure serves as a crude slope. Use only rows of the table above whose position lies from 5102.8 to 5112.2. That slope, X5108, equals 0.15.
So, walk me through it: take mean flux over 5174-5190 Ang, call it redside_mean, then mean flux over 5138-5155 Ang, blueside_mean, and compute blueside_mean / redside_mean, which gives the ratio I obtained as 1.06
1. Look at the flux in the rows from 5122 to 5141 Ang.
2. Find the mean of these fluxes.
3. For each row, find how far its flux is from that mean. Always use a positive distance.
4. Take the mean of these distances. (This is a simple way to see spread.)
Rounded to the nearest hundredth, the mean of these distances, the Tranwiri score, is 0.29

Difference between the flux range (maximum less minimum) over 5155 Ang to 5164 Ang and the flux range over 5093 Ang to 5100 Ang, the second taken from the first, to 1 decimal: -1.0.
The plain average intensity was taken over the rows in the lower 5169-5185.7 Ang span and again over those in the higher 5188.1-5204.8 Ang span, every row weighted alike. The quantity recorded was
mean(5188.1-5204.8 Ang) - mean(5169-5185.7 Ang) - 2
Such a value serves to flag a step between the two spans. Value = -1.41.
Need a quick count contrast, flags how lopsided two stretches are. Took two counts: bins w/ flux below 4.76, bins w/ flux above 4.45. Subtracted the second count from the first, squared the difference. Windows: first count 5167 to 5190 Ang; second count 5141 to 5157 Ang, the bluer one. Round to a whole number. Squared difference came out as 25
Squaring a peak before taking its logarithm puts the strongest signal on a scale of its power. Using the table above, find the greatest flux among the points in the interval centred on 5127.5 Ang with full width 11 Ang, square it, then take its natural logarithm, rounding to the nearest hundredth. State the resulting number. 3.34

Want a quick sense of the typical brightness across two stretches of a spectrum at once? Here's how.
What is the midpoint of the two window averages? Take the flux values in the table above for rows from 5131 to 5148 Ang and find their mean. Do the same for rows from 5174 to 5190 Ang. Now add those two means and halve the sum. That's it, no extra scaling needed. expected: 4.49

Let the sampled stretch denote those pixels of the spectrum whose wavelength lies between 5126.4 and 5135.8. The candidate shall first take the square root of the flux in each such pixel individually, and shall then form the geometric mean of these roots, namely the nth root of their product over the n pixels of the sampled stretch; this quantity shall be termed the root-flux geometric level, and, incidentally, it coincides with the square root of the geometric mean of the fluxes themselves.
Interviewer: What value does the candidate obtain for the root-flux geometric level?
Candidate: 2.14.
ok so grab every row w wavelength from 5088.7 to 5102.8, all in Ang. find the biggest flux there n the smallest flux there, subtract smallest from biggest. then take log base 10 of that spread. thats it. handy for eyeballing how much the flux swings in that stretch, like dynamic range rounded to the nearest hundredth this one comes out 0.25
